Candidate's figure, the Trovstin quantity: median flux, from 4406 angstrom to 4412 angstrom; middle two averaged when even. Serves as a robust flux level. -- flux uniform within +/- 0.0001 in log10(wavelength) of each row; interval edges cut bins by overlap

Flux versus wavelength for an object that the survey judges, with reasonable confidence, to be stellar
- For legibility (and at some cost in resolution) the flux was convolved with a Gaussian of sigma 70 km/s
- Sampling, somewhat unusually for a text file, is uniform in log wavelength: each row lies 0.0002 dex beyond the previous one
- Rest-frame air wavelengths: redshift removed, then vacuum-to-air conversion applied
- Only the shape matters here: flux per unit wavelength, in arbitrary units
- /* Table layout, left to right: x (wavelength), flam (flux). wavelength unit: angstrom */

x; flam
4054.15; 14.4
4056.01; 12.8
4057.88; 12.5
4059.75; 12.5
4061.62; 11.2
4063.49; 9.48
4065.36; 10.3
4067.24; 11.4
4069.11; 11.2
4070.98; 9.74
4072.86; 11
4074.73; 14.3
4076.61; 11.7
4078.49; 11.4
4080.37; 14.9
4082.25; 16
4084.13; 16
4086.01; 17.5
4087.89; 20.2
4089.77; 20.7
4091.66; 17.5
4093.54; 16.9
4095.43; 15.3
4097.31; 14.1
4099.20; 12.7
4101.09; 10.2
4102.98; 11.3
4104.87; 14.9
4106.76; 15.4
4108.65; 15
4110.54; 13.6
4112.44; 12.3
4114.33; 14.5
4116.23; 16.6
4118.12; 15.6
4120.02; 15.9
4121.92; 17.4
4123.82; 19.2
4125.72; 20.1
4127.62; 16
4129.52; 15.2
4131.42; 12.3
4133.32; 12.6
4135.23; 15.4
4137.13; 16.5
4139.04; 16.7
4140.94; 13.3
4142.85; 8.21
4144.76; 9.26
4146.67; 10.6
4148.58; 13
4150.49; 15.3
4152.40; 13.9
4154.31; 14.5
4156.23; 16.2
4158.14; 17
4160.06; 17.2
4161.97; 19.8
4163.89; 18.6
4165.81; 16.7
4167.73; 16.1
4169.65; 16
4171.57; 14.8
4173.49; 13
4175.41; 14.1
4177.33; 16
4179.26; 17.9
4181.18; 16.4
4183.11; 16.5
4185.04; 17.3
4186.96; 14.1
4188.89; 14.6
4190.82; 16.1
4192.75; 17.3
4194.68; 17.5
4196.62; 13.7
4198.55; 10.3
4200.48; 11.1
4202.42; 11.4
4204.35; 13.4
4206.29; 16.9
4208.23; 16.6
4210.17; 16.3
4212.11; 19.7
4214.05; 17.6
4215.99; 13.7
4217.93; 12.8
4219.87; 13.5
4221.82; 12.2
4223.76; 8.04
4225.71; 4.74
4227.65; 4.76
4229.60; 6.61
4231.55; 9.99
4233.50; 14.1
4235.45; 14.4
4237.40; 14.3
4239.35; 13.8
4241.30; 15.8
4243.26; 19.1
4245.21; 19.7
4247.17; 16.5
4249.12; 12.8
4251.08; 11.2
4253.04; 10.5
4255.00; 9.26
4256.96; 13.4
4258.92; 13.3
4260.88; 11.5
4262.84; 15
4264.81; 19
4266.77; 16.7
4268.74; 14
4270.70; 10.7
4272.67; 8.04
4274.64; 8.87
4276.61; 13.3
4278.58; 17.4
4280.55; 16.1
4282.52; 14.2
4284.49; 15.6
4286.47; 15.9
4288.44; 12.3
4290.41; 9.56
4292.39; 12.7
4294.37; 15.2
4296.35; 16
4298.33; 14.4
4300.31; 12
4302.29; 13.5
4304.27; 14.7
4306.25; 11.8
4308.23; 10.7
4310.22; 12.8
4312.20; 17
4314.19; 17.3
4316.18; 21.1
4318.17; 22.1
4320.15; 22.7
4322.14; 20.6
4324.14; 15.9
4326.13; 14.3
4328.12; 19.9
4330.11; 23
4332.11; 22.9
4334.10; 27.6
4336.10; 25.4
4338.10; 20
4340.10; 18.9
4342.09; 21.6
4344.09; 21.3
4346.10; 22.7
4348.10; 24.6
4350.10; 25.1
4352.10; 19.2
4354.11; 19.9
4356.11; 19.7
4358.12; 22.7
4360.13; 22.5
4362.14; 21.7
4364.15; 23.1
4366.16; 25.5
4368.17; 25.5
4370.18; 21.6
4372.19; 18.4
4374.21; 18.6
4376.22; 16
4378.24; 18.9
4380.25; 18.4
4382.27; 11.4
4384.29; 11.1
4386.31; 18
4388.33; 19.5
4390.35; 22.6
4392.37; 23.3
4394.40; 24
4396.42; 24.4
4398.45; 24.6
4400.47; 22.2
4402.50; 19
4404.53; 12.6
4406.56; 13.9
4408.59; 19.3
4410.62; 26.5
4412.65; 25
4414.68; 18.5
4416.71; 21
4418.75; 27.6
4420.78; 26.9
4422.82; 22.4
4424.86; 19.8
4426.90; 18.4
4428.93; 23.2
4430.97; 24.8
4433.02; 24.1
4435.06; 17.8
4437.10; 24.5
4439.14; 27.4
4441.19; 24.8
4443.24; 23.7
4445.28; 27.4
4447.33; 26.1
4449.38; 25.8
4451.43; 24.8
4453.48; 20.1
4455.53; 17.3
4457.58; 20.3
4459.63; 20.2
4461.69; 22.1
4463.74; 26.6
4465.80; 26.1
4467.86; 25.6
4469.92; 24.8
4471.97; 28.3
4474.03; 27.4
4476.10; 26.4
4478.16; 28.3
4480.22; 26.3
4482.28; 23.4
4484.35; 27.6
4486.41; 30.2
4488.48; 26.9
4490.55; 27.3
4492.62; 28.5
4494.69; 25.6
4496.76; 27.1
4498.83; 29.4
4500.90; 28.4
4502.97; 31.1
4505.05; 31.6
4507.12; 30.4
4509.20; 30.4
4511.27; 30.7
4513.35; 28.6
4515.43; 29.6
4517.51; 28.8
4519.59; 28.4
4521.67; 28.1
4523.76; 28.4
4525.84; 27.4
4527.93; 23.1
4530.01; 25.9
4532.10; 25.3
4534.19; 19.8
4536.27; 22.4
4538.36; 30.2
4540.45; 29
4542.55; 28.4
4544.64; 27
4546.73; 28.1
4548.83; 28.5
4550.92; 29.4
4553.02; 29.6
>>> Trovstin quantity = 19.3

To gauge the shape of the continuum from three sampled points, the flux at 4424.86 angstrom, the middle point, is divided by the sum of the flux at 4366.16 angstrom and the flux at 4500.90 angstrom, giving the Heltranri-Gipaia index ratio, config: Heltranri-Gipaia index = 0.37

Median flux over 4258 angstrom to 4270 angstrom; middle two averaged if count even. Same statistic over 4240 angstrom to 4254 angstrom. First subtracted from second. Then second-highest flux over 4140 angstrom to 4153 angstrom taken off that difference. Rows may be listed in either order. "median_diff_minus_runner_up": -13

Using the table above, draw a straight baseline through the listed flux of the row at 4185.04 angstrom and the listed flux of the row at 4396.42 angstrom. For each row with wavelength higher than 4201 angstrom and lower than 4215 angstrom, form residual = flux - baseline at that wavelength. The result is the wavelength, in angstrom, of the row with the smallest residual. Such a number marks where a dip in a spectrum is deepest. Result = 4202.42 angstrom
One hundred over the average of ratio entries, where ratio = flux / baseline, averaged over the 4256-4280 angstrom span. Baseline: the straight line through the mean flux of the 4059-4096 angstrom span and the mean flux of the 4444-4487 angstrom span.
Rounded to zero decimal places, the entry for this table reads 144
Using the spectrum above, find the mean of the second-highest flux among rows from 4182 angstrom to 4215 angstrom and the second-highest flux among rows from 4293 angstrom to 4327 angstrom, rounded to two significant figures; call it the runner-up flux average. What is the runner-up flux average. 20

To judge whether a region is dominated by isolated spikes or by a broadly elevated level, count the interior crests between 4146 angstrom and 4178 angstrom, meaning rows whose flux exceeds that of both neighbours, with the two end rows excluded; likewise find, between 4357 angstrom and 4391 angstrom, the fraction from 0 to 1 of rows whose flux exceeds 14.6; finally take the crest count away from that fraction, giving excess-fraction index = -1.1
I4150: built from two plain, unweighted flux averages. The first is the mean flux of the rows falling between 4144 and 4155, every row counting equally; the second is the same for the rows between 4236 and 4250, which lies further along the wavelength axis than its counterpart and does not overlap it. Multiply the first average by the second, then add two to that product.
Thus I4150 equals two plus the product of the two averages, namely 206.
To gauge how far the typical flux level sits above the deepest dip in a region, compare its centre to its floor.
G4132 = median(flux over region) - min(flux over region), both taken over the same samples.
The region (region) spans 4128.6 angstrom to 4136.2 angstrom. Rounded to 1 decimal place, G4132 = 1.6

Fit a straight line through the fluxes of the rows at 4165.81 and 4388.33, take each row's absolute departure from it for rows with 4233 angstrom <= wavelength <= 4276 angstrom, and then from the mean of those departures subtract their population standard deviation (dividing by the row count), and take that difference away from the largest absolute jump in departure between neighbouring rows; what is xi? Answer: 2.3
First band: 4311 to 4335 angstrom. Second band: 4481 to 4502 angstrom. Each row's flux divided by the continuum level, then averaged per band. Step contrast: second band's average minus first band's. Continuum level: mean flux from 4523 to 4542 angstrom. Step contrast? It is 0.3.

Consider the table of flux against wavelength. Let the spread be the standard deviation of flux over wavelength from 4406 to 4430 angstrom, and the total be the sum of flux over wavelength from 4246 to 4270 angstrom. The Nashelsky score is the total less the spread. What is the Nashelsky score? 159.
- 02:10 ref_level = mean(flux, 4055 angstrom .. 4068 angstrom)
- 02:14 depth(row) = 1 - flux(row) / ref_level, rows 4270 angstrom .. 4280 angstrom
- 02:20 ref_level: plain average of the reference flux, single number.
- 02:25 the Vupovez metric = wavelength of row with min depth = 4278.58 angstrom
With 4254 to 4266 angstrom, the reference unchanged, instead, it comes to 4264.81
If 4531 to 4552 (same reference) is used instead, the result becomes 4538.36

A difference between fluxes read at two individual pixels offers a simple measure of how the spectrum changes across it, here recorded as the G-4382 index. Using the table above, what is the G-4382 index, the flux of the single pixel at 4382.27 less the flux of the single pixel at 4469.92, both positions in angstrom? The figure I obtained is -13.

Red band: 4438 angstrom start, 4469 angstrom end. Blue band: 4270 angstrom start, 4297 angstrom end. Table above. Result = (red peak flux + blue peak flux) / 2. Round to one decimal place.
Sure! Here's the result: 22.4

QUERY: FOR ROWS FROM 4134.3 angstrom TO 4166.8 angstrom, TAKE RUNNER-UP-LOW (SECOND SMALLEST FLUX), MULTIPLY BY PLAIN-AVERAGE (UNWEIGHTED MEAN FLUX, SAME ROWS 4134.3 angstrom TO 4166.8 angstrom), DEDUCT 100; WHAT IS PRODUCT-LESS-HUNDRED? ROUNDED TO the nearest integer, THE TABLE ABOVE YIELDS 37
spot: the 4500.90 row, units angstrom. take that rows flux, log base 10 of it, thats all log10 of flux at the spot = 1.45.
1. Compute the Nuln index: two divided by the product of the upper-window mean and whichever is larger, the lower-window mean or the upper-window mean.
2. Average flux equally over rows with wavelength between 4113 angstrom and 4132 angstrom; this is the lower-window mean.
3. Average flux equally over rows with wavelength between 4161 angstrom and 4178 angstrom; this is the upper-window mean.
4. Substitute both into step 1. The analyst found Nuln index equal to 0.0076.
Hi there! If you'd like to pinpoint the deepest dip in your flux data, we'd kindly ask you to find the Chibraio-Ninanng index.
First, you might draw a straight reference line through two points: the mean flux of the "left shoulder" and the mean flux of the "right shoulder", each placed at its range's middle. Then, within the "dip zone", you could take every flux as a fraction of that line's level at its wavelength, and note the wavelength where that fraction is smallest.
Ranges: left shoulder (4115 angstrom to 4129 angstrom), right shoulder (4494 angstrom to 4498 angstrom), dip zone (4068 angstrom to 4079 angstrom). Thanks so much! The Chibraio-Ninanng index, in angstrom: 4070.98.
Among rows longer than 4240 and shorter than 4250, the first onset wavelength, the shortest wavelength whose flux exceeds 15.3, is 4241.30 angstrom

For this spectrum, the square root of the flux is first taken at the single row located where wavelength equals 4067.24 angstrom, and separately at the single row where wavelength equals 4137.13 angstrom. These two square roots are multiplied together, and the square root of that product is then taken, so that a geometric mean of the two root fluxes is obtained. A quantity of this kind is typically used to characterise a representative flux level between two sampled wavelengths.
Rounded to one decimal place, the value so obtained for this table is 3.7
